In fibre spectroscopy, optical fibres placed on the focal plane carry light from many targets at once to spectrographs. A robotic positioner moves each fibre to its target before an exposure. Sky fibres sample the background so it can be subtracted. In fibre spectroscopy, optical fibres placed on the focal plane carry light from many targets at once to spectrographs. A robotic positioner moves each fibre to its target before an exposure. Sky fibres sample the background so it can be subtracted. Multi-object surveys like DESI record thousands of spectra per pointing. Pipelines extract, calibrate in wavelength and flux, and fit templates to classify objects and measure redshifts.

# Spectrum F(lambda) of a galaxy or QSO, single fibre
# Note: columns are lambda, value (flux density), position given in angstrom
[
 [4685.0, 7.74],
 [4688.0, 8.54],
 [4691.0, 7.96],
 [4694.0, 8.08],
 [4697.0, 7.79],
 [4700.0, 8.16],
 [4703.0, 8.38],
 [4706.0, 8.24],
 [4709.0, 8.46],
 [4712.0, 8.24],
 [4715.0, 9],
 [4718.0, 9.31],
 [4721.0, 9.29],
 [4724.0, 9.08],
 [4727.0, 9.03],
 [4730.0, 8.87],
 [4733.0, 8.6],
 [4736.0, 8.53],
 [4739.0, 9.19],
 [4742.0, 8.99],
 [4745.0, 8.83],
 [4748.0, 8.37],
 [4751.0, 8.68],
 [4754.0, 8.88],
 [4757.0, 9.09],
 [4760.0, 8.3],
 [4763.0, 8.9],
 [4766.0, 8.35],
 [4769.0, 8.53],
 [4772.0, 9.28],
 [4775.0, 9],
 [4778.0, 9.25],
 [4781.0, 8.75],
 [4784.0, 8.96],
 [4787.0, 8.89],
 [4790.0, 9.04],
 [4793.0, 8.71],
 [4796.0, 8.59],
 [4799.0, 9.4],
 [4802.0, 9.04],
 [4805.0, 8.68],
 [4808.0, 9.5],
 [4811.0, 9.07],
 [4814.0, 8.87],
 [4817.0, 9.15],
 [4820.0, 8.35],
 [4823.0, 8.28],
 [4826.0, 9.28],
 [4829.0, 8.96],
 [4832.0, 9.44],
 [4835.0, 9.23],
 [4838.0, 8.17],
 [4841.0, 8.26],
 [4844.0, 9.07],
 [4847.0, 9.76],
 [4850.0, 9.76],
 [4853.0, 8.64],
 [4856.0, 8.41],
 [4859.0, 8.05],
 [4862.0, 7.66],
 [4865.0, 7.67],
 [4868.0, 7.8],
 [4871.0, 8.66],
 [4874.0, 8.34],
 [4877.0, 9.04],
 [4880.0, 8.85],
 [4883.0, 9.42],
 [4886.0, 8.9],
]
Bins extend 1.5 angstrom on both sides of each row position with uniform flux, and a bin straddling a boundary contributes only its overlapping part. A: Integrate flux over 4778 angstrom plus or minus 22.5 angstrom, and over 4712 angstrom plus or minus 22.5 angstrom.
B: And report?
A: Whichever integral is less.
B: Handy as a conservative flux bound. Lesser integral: 385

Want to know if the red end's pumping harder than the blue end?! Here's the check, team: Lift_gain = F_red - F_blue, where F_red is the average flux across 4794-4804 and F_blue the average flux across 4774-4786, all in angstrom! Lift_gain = 0.0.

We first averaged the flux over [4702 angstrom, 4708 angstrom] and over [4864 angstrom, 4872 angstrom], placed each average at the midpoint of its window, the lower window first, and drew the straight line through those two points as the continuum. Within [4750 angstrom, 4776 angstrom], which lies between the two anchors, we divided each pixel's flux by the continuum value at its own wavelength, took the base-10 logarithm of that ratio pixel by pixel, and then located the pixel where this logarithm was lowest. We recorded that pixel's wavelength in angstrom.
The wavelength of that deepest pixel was 4760.0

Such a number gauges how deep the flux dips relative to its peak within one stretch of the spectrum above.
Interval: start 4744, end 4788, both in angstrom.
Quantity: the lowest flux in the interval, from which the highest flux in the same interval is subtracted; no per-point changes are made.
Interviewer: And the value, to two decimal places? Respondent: -0.98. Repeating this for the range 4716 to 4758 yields -0.94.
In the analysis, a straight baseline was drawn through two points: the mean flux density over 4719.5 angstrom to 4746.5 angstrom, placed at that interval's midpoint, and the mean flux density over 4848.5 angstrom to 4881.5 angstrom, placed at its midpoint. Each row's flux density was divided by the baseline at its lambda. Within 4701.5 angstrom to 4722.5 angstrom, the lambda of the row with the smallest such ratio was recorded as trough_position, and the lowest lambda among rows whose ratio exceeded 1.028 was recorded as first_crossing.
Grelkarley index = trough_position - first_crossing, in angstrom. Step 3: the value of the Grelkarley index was -12 angstrom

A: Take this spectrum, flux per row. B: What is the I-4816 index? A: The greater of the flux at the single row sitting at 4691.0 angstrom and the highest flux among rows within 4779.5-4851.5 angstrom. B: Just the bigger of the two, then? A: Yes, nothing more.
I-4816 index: 9.76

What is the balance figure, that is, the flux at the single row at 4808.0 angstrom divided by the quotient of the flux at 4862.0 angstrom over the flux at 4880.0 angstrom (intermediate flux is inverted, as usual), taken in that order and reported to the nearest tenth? 11.0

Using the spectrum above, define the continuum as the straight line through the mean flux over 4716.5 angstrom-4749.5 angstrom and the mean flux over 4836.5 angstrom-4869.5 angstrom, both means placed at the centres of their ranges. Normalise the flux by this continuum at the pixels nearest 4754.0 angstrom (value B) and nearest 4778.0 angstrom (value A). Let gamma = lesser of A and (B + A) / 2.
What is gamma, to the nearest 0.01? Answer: 1.03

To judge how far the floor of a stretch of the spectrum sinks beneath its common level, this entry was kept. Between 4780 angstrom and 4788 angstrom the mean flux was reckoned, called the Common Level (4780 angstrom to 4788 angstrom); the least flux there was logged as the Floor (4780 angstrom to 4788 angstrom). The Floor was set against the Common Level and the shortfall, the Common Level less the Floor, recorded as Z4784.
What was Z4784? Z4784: 0.1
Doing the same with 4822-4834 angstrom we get 0.7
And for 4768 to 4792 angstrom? 0.4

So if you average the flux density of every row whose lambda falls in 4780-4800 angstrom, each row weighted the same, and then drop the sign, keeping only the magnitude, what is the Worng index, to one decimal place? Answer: 8.9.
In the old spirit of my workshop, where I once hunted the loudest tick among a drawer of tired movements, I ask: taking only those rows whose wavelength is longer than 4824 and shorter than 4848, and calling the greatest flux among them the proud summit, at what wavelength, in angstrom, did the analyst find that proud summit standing 4847.0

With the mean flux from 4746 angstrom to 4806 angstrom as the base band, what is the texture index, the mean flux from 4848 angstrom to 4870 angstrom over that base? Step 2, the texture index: 0.94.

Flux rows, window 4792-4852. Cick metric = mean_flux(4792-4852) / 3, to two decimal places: 2.99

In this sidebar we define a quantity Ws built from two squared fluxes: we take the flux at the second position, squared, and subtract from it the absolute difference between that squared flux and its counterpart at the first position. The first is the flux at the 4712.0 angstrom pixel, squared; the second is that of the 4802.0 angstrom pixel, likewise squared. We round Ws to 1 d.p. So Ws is 67.9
